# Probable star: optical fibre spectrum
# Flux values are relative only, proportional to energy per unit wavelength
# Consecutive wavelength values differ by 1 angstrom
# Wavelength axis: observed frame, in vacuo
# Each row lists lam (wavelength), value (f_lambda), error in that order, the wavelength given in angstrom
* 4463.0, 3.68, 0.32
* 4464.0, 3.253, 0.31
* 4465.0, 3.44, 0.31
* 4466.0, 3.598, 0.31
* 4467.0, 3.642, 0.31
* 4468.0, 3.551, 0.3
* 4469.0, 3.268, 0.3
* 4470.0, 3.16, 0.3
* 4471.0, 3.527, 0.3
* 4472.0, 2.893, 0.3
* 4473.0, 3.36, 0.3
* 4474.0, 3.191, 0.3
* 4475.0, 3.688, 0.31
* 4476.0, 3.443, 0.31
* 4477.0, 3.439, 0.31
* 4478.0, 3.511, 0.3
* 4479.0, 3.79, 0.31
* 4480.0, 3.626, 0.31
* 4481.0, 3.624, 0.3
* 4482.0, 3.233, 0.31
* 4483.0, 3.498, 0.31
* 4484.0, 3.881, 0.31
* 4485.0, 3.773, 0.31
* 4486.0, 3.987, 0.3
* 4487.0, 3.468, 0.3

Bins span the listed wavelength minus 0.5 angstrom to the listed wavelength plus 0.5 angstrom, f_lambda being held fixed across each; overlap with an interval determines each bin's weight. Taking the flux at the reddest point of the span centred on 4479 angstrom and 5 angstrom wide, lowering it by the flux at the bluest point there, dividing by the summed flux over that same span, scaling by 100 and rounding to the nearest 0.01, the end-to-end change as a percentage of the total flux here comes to 1.03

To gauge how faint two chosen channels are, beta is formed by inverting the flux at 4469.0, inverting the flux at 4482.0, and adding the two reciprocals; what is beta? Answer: 0.615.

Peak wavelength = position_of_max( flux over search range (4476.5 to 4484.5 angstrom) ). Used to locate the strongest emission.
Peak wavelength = 4484.0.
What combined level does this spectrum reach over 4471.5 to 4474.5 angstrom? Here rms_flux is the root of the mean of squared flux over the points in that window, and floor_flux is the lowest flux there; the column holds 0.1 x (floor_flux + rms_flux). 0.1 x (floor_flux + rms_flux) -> 0.605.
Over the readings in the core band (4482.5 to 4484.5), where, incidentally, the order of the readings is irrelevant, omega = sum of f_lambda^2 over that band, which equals 27.3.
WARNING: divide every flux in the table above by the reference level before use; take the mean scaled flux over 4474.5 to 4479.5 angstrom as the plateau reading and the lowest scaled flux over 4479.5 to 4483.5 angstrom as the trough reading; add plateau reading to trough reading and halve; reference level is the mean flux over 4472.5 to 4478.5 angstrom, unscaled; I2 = 0.990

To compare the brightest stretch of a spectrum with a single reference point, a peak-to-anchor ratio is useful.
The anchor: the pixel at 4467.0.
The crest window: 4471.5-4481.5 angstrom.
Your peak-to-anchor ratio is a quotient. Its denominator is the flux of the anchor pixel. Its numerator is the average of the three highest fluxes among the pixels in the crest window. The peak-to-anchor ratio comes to 1.016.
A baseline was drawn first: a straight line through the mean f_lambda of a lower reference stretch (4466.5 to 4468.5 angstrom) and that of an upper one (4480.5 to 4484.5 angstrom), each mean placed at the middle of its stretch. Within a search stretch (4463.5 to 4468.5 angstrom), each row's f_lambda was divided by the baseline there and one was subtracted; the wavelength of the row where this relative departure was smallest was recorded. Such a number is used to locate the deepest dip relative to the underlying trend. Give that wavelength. 4464.0 angstrom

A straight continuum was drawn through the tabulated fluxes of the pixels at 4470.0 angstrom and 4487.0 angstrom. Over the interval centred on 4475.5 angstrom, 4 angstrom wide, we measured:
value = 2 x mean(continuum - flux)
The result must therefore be -0.36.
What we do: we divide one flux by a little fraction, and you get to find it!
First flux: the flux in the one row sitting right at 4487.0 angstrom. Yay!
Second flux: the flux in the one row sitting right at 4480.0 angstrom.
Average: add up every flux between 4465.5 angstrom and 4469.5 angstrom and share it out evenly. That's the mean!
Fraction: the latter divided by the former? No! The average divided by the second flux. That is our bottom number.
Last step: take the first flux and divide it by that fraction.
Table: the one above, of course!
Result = 3.58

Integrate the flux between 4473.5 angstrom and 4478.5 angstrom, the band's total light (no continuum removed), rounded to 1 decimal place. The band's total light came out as 17.3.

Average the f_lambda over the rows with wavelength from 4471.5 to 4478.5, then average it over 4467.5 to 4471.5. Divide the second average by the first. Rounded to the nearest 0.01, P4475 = 1.00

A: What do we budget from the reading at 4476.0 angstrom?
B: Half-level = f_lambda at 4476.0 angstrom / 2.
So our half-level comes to 1.72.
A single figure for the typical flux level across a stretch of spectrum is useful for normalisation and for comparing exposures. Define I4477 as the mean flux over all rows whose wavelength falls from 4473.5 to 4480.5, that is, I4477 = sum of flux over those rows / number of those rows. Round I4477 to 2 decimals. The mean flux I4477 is 3.53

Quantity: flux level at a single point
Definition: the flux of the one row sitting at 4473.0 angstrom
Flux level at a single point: 3.36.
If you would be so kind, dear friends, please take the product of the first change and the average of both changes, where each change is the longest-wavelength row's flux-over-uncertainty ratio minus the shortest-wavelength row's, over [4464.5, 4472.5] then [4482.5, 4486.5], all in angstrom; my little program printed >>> -0.4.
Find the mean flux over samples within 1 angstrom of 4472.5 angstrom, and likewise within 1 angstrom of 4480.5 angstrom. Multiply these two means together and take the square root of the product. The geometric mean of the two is 3.37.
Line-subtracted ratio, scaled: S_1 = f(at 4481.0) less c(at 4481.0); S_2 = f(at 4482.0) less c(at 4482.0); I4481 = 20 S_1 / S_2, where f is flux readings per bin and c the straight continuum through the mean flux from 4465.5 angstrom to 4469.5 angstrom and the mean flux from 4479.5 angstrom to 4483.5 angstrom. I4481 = -10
